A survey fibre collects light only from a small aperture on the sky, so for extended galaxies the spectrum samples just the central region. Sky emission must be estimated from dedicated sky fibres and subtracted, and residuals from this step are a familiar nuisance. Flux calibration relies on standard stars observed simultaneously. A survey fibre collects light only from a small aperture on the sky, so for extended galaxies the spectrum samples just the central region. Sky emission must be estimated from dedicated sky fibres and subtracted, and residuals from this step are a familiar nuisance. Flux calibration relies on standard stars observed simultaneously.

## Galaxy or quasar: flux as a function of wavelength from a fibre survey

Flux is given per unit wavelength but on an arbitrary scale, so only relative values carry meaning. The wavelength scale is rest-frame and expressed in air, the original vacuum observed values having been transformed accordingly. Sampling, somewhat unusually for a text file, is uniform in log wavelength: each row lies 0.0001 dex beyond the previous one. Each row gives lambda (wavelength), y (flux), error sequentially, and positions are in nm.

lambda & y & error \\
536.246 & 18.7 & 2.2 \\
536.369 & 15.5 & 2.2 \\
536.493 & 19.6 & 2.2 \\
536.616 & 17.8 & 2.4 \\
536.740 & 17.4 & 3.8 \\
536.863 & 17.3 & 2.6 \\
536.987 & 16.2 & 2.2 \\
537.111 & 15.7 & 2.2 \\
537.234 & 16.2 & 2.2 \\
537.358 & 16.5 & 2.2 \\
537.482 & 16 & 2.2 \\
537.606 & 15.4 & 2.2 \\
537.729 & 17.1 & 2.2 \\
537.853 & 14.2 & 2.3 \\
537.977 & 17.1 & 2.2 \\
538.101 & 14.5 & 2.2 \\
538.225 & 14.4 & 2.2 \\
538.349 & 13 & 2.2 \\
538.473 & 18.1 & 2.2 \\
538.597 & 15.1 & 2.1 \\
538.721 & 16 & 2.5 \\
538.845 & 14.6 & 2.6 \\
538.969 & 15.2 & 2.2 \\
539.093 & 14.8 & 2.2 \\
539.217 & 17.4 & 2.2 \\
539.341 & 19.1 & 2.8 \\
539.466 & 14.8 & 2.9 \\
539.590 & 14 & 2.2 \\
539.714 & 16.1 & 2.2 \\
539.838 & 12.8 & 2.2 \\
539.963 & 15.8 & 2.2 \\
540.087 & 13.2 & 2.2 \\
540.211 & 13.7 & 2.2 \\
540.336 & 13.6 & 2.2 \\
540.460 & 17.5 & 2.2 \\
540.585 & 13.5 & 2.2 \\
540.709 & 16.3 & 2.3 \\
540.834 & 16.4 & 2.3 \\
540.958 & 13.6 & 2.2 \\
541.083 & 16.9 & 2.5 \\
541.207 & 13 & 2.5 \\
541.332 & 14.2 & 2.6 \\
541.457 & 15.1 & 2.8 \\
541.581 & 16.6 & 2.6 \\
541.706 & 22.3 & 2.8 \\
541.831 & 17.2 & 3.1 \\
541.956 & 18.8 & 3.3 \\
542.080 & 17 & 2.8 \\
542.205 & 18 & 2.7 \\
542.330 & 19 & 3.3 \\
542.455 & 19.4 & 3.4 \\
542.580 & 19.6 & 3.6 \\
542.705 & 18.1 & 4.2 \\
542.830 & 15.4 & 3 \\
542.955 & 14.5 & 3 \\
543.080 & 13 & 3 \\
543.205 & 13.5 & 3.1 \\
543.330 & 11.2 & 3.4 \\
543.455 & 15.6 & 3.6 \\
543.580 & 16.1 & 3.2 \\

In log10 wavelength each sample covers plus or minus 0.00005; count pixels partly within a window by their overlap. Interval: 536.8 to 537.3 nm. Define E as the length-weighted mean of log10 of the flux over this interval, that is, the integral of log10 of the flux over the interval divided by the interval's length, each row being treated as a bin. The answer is 1.214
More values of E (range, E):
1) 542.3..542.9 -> 1.258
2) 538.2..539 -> 1.181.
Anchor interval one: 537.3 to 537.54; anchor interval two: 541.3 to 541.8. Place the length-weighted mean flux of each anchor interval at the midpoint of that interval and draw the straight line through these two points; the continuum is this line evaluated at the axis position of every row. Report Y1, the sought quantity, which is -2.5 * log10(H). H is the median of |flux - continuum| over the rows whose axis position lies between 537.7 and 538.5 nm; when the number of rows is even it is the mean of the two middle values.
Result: -0.7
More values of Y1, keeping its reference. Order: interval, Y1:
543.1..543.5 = -1.5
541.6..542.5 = -0.4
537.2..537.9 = 0.7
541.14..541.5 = -1.2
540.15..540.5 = -1.3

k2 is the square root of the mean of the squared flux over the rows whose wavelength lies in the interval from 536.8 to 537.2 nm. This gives 16.4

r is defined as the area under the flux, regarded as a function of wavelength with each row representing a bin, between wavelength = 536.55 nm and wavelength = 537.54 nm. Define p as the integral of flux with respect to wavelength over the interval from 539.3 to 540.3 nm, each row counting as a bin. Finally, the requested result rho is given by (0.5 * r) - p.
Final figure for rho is -6.6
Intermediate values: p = 14.8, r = 16.5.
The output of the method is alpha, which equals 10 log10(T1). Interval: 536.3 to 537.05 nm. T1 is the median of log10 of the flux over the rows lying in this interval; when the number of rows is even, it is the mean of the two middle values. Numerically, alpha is 0.93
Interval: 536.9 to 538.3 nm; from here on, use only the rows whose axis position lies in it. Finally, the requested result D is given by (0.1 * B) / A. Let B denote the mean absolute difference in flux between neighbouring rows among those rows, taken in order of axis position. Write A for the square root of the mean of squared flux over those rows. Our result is 0.008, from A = 15.8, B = 1.26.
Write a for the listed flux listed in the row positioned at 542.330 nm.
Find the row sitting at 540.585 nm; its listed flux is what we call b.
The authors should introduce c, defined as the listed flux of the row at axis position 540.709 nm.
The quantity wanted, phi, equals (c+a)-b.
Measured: 22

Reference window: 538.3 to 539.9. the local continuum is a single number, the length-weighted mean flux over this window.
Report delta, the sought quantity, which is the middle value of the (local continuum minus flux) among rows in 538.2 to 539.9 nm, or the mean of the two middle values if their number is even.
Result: 1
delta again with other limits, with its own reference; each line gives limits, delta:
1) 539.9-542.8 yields -1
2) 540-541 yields 2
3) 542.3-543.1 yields -3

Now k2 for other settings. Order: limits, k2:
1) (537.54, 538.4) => 15.2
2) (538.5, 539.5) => 15.9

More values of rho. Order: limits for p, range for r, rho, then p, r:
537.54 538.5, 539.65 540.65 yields -7.5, 14.8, 14.5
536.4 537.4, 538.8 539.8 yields -9.2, 17.0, 15.7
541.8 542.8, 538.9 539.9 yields -10.6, 18.3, 15.5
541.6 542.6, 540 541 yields -11.4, 18.8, 14.8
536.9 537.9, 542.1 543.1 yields -7.3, 16.0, 17.3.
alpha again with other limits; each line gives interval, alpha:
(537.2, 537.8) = 0.83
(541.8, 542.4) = 0.99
